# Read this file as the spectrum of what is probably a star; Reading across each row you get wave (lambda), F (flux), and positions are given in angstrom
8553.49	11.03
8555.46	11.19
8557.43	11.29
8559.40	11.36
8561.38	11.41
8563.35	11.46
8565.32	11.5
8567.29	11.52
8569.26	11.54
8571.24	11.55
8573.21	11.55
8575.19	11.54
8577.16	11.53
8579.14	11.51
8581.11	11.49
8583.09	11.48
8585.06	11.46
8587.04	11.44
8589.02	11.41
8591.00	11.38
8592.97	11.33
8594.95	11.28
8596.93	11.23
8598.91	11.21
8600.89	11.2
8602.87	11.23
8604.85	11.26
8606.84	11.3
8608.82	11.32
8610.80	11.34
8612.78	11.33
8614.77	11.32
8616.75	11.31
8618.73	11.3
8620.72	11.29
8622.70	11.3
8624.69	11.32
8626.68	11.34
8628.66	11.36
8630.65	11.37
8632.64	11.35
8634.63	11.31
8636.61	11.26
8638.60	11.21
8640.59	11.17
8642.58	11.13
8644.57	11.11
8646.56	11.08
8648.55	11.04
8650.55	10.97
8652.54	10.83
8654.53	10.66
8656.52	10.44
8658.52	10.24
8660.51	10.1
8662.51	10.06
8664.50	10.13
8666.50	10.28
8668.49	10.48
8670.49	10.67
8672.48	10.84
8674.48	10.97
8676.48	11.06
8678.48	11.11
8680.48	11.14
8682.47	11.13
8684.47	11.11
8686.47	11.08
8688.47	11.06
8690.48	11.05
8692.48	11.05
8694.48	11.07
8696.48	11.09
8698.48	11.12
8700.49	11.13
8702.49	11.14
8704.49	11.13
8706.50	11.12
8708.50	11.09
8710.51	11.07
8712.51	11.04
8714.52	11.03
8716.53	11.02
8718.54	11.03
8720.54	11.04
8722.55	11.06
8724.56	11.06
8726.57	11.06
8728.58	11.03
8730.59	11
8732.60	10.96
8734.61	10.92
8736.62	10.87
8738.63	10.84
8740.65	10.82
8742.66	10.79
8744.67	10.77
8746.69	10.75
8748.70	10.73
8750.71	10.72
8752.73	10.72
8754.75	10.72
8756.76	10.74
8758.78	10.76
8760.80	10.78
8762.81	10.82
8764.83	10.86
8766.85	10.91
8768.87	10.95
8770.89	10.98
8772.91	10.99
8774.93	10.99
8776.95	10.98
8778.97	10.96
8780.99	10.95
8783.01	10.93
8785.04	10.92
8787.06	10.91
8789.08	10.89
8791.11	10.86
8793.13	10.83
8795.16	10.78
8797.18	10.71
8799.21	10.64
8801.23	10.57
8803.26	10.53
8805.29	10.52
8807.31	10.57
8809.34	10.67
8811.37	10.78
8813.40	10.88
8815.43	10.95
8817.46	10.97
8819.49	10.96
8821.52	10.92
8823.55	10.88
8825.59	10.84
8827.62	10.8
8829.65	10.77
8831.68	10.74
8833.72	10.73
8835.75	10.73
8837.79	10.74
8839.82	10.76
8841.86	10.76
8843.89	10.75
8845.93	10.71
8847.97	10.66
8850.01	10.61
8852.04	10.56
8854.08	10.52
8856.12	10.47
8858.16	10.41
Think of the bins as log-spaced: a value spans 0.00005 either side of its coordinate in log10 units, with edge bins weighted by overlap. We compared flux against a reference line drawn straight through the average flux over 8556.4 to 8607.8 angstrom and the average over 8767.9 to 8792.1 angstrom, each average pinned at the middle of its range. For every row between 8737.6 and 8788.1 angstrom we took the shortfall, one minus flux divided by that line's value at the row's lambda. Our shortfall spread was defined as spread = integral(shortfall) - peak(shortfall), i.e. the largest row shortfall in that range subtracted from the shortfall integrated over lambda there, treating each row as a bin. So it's 0.57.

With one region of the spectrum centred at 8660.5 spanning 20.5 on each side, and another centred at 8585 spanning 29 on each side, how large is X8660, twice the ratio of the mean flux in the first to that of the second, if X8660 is 1.88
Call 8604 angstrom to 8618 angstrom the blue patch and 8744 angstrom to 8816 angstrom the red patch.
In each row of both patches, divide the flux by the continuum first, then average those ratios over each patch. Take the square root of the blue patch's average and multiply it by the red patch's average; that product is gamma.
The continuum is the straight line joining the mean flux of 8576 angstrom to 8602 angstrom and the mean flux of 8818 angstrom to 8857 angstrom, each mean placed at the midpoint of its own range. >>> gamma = 0.99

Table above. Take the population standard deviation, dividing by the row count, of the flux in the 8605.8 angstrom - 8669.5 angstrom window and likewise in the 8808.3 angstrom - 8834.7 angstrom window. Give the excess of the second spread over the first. -0.34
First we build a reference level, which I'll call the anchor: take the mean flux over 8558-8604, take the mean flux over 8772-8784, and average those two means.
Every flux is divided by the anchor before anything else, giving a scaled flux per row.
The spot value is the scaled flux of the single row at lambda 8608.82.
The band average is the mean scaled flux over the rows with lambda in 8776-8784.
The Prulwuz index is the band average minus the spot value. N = -0.03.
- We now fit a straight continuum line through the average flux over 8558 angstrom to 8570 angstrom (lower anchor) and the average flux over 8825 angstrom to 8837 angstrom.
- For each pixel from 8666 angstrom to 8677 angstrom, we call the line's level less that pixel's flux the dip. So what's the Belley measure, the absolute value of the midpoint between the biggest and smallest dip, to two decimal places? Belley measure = 0.51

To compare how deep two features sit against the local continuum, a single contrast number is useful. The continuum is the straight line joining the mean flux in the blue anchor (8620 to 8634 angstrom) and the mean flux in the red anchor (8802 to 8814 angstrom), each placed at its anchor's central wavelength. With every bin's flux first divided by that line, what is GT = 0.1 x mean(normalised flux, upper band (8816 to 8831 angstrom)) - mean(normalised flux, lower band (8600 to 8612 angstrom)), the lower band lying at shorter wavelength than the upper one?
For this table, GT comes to -0.886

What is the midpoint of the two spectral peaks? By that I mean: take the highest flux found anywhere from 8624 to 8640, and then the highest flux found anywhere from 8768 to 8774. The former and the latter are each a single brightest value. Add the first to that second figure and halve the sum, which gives 11.2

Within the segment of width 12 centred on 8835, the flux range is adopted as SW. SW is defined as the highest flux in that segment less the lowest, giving 0.040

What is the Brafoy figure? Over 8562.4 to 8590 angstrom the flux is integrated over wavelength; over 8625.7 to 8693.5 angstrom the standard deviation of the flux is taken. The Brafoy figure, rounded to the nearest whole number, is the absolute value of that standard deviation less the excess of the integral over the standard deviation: 317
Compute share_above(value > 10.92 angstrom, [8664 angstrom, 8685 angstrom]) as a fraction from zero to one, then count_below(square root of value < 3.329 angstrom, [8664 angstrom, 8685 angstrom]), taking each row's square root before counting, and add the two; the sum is 7.5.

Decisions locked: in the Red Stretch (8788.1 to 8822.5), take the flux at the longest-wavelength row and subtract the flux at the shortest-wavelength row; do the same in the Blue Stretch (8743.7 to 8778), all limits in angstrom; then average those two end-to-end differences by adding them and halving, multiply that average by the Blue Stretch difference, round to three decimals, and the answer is 0.025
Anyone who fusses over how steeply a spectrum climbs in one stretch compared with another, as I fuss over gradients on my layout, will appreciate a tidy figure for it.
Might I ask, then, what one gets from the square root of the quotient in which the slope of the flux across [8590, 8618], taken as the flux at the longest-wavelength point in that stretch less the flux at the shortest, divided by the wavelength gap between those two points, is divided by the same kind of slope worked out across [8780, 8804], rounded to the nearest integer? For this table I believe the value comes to 0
